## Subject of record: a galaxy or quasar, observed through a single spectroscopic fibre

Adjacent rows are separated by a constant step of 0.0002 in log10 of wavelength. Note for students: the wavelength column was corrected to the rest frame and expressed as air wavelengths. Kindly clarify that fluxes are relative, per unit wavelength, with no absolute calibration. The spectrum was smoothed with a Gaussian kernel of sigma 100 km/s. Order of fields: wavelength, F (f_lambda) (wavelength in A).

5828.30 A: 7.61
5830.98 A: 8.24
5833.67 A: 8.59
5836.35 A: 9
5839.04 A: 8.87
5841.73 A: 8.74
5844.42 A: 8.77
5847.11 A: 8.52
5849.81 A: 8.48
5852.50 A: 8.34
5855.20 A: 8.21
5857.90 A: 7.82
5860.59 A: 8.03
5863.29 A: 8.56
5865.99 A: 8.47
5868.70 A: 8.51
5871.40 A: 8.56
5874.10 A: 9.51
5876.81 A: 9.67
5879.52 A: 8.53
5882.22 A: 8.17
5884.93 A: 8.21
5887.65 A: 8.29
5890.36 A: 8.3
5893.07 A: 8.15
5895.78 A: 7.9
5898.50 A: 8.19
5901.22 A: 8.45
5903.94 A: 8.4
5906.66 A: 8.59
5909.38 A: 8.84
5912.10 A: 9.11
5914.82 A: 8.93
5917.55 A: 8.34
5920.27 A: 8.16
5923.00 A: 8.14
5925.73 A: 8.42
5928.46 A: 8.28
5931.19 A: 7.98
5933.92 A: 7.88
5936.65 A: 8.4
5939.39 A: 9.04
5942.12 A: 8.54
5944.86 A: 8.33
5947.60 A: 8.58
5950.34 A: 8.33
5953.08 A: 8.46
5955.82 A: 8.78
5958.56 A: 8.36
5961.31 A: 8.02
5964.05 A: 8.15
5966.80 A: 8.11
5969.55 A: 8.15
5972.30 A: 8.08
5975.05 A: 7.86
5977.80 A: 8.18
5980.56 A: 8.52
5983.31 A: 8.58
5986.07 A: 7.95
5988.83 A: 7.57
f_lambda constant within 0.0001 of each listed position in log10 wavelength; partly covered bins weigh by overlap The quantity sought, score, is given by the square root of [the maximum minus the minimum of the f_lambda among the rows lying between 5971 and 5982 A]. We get 0.8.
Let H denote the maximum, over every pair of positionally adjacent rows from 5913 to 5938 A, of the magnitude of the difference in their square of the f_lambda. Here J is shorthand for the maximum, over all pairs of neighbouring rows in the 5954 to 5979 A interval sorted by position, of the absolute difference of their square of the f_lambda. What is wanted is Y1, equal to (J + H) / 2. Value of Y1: 8.7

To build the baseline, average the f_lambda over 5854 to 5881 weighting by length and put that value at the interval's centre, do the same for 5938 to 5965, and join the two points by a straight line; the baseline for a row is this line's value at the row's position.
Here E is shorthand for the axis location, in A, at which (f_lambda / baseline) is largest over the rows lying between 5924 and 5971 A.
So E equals 5939.39 A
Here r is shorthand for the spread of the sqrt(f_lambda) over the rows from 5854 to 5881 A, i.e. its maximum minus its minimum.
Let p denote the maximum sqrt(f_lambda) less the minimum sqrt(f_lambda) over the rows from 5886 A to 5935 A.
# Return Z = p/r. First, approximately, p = 0.21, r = 0.31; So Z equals 0.67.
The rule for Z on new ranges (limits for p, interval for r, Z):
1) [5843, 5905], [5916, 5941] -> 1.57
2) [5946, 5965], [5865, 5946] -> 0.43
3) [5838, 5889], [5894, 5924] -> 1.51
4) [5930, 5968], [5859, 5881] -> 0.72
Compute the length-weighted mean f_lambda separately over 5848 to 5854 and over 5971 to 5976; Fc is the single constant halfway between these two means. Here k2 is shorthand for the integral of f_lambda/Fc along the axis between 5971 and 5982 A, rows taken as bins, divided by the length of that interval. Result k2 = 1.00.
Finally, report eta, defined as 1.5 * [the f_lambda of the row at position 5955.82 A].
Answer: 13.17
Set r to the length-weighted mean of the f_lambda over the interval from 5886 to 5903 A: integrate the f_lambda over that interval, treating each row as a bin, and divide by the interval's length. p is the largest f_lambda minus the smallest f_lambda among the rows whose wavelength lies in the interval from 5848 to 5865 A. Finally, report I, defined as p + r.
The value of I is 8.95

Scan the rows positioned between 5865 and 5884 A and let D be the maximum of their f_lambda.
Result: 9.67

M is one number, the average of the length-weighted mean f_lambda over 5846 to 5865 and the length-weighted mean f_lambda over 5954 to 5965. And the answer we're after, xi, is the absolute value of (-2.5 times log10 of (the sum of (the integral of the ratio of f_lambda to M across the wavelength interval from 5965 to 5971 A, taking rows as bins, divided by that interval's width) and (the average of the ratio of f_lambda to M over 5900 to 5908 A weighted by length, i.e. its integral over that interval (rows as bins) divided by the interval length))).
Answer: 0.751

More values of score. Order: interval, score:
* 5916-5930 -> 0.5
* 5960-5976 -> 0.5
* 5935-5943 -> 0.8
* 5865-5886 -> 1.2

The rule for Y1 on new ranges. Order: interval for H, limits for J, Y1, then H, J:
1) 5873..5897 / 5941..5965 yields 14.0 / 20.7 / 7.2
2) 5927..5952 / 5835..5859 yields 8.7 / 11.2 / 6.3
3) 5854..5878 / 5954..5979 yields 12.2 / 17.2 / 7.2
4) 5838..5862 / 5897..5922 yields 8.2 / 6.3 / 10.2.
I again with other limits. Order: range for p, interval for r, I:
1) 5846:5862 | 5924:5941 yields 9.03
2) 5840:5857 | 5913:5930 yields 8.95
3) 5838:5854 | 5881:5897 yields 8.70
